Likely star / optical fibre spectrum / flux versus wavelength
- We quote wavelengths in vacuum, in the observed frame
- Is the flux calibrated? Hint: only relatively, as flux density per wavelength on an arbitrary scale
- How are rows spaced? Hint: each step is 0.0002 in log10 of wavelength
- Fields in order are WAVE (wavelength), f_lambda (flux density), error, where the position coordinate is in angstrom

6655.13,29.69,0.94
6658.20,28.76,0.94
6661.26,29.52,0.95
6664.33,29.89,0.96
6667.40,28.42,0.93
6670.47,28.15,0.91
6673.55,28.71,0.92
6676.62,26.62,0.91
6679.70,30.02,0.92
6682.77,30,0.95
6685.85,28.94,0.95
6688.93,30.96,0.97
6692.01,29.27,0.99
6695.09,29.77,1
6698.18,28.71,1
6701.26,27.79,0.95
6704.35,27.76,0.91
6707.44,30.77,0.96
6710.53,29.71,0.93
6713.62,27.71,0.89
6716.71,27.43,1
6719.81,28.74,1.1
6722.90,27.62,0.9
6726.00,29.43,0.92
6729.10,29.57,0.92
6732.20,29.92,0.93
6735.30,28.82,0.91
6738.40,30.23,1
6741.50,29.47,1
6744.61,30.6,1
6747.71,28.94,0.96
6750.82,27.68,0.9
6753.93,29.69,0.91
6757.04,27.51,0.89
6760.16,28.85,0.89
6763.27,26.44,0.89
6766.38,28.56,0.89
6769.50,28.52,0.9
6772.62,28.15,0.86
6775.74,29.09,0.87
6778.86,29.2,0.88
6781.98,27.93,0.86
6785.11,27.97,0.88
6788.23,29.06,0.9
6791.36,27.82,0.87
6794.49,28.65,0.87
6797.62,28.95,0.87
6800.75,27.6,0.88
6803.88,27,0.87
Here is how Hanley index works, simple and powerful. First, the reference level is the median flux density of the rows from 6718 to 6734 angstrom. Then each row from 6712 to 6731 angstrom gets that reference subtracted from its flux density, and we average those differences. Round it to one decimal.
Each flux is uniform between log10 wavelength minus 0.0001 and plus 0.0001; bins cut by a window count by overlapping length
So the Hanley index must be -1.0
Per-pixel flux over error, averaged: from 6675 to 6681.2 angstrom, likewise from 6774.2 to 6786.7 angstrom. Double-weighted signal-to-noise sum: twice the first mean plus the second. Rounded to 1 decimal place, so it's 94.6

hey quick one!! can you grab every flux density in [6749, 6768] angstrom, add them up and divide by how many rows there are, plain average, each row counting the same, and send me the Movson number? 28.1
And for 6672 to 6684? 28.8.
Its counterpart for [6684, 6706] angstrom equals 29.0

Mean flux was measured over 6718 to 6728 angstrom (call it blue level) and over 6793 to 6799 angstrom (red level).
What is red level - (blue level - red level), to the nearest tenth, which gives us 29.0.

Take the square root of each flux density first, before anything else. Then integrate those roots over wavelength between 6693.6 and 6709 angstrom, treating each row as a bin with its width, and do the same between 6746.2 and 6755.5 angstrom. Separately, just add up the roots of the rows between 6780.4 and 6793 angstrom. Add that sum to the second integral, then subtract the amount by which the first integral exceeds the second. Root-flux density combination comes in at 38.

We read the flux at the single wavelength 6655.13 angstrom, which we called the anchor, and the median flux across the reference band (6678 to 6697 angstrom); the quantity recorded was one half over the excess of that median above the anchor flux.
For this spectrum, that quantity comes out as 2.6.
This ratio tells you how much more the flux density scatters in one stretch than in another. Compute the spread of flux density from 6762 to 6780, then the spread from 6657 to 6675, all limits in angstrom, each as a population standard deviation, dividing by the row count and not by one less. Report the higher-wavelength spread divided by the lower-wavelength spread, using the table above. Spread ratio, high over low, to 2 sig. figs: 1.5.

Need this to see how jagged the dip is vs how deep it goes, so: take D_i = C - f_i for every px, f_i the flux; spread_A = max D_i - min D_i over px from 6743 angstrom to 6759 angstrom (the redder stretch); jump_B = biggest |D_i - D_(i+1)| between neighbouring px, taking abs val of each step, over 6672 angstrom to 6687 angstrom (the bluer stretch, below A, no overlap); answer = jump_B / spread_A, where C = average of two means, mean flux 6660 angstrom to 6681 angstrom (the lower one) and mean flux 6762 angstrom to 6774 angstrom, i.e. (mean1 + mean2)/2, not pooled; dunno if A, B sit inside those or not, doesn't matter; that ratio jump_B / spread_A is 1.10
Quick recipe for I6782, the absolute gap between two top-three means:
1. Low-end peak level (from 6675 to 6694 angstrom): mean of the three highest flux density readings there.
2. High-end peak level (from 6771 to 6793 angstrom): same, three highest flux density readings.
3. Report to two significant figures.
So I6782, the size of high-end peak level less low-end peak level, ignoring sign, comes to 1.2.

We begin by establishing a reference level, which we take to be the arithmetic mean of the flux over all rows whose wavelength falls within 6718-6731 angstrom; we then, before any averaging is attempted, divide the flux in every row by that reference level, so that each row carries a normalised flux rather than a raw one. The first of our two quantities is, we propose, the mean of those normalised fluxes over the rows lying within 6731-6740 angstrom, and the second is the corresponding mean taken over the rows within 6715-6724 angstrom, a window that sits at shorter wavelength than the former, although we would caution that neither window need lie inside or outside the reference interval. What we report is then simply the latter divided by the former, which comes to 0.942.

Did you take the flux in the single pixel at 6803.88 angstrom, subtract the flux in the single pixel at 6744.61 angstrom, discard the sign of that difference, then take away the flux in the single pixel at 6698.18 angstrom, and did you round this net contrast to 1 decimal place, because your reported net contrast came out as -25.1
